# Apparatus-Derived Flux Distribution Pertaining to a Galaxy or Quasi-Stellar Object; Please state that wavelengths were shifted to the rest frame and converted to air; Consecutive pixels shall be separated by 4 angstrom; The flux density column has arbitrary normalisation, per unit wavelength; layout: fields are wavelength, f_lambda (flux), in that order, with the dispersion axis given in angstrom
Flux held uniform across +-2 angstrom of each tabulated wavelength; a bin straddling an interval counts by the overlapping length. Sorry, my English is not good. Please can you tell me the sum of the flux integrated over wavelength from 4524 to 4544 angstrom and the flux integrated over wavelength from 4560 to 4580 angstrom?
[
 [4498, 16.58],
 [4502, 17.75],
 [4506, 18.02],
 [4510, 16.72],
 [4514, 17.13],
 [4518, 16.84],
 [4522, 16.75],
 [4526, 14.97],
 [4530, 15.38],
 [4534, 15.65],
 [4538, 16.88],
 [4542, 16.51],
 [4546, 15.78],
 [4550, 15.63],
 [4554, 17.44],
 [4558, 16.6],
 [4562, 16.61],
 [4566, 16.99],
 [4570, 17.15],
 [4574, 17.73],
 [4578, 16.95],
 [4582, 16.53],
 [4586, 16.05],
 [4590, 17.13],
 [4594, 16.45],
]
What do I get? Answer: 659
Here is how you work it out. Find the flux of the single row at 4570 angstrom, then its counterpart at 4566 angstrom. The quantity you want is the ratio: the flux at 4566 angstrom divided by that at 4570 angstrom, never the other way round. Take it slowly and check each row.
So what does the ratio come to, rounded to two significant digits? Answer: 0.99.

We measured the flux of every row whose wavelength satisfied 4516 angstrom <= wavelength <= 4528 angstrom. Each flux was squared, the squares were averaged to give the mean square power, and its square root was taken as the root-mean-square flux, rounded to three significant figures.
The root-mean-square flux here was 16.2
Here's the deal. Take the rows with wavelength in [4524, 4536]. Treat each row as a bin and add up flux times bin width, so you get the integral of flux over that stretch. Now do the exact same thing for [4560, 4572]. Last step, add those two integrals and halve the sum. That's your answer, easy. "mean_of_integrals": 193.5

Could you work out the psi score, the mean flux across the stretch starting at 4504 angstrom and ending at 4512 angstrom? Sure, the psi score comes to 17.4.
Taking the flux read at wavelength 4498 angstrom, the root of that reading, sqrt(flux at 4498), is 4.07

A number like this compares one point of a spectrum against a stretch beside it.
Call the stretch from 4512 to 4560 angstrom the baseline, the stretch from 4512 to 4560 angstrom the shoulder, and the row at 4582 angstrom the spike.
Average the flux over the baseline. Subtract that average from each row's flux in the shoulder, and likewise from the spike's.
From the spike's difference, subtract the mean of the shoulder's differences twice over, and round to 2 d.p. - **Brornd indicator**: 0.23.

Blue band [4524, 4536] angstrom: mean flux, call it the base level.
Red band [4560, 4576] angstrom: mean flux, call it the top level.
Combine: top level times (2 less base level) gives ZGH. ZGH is -228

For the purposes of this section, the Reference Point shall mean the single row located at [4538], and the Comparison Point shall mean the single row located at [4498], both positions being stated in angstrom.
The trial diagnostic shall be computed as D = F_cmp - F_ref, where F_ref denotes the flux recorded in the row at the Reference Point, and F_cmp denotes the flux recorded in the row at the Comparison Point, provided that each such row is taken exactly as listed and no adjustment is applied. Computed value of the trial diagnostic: -0.30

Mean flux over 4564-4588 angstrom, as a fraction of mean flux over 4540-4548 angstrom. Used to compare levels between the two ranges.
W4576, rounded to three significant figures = 1.05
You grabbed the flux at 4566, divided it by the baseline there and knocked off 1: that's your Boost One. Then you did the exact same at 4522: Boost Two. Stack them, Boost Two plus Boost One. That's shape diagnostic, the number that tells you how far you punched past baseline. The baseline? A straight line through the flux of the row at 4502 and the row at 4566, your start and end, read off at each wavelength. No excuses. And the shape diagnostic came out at -0.044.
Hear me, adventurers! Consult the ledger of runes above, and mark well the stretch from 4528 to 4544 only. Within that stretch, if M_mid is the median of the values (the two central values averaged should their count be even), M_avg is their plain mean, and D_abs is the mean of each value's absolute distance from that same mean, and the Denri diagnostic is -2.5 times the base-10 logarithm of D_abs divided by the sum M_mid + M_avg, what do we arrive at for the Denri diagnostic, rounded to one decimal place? 4.3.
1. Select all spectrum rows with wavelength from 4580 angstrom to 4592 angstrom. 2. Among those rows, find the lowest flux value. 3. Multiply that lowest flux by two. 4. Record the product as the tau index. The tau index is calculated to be 32.1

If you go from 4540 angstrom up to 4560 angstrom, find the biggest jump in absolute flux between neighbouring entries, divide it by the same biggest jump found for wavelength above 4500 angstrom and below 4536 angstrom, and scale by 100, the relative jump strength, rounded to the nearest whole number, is 102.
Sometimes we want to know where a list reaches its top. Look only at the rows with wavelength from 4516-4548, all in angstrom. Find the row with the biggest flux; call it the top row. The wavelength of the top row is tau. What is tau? 4538 angstrom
